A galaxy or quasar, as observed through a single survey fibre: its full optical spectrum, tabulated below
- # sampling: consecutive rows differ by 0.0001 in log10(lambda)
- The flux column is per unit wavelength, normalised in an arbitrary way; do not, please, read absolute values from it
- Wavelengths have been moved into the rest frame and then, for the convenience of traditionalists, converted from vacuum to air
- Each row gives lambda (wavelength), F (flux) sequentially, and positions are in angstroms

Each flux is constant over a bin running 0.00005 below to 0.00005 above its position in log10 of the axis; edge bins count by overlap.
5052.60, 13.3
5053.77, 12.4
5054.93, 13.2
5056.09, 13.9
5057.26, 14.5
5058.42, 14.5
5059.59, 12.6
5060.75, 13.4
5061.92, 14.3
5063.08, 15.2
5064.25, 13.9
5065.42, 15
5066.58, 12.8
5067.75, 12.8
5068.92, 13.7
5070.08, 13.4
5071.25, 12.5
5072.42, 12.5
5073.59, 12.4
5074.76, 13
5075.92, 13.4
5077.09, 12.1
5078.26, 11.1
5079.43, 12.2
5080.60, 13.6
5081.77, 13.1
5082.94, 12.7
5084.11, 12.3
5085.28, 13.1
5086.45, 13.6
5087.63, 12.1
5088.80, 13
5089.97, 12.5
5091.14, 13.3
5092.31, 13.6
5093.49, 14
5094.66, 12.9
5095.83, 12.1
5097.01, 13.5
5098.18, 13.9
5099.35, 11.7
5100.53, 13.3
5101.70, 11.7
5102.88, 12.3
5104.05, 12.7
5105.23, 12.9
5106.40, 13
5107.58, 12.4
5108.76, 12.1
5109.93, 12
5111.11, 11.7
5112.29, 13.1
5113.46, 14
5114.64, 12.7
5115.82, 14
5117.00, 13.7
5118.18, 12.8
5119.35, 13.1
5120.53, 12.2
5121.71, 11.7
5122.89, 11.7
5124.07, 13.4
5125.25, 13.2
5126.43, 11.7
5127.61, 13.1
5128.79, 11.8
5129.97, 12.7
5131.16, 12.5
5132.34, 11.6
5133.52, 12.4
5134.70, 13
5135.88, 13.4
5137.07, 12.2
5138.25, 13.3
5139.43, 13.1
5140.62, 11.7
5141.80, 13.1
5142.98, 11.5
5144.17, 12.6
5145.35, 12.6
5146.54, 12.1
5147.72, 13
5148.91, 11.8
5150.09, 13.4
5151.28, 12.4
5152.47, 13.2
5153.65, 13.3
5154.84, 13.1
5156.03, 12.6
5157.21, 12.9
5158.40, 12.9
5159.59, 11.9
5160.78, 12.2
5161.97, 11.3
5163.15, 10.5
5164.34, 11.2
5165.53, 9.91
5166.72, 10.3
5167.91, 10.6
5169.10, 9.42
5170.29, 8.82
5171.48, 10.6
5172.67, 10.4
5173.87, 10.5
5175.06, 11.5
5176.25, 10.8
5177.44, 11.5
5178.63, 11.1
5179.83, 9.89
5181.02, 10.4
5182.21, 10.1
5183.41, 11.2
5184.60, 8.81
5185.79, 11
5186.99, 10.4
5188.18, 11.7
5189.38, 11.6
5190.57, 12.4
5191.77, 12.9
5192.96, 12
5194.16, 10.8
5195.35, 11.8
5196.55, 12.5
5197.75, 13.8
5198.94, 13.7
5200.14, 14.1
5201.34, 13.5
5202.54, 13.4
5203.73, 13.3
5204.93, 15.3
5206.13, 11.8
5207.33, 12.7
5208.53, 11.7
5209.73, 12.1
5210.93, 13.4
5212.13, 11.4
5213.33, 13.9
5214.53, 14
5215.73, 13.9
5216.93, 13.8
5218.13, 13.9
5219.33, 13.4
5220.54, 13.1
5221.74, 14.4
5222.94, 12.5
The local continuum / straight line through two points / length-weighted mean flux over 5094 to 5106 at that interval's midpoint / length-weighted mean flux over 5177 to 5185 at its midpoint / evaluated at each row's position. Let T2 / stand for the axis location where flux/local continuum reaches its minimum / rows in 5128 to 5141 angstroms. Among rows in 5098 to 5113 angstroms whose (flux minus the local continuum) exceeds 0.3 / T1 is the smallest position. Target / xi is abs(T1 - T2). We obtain 34.2 angstroms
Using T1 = 5098.18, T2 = 5132.34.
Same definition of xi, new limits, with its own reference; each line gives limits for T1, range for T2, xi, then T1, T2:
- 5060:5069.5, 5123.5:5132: 64.5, 5061.92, 5126.43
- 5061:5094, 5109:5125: 49.2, 5061.92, 5111.11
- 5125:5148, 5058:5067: 65.7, 5125.25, 5059.59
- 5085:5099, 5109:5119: 24.7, 5086.45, 5111.11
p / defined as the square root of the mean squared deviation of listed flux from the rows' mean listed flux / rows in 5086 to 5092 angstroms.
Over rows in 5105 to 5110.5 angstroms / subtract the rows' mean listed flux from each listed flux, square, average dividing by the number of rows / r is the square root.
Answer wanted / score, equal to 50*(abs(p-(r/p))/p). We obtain 20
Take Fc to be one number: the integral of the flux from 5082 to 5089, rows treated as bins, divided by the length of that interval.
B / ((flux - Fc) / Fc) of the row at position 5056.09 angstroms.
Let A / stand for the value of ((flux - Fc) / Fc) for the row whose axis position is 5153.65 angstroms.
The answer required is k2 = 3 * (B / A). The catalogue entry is 7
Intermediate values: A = 0.04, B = 0.09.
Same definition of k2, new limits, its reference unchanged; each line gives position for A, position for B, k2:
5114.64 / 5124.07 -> -19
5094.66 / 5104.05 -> -3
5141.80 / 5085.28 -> 3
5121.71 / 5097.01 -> -2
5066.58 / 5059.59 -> -152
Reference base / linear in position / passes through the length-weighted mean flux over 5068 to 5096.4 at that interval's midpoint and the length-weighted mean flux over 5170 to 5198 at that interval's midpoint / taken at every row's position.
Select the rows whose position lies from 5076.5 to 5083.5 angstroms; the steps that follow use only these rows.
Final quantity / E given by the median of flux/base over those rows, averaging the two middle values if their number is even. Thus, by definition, 0.97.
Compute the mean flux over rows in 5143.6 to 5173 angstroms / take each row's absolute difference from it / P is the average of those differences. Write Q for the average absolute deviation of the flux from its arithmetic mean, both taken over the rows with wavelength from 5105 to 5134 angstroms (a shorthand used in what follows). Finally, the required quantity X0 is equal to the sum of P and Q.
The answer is 1.74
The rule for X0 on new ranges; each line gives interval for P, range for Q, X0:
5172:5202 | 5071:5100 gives 1.65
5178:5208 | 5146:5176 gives 2.37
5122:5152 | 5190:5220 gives 1.45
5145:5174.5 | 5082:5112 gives 1.74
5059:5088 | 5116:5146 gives 1.28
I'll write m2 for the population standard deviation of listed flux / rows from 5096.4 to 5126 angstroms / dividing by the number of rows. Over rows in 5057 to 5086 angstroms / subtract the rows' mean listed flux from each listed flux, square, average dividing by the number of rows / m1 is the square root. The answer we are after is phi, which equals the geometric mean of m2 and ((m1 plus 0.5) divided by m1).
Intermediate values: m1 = 0.96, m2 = 0.76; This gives 1.07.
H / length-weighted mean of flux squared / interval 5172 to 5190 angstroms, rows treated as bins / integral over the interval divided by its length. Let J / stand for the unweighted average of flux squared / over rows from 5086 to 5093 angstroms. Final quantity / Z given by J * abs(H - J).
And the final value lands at 9181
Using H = 116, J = 170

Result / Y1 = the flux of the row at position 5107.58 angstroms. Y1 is 12.4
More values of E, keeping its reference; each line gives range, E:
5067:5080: 0.96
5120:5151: 1.05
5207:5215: 1.19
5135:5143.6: 1.10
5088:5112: 1.02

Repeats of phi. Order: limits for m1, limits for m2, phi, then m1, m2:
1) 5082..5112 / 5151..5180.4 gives 1.46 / 0.68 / 1.23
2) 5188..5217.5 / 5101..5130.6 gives 1.02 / 1.08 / 0.71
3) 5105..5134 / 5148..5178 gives 1.46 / 0.72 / 1.26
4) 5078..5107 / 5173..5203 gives 1.50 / 0.72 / 1.34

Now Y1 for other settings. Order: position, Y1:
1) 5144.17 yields 12.6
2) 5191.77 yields 12.9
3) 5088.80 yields 13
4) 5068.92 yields 13.7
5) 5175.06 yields 11.5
